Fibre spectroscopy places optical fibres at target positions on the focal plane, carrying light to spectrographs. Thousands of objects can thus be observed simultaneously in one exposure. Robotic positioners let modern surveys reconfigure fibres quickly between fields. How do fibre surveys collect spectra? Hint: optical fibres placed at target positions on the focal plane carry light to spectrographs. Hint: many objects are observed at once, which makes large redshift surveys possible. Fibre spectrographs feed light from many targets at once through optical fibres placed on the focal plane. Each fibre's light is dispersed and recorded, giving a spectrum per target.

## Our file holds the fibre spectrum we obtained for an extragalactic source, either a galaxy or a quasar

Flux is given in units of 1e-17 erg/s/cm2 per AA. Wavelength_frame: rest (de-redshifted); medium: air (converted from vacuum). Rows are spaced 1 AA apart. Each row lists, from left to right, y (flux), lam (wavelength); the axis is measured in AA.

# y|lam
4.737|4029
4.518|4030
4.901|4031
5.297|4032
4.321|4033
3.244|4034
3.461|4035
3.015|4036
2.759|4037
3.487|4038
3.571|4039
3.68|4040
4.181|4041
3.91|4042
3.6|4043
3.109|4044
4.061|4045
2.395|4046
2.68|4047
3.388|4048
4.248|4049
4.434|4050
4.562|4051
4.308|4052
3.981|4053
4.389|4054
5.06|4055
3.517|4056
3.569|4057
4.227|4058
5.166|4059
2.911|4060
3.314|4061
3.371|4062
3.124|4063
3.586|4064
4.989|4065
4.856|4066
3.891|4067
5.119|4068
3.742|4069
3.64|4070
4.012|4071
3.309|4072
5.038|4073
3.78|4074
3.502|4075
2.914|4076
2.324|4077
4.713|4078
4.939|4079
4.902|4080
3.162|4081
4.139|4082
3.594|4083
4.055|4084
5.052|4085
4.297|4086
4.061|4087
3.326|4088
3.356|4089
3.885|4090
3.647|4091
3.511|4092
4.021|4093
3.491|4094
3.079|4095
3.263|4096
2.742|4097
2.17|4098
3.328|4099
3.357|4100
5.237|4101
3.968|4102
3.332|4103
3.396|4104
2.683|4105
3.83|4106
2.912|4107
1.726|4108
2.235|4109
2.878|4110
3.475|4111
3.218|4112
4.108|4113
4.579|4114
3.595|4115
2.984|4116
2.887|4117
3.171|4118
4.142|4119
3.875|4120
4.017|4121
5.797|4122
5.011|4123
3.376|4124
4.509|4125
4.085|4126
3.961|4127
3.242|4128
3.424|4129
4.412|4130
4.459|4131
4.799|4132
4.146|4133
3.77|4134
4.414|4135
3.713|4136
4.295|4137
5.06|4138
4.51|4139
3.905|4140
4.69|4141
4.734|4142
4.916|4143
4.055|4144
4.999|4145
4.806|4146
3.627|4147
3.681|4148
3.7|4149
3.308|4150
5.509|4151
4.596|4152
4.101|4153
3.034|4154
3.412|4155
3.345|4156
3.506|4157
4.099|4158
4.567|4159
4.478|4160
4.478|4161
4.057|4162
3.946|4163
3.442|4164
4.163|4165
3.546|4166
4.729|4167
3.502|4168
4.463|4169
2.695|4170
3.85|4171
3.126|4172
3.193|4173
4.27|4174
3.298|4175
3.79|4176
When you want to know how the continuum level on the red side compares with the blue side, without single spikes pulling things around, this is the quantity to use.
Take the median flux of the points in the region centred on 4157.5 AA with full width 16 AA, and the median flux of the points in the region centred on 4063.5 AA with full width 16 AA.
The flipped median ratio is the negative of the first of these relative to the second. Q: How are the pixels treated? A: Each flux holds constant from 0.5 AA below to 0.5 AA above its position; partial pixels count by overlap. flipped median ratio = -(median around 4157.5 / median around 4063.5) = -1.10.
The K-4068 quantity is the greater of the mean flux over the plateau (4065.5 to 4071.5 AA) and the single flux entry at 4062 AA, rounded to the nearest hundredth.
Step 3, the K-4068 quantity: 4.21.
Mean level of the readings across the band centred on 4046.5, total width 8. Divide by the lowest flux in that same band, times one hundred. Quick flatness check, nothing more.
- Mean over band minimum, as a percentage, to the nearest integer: 146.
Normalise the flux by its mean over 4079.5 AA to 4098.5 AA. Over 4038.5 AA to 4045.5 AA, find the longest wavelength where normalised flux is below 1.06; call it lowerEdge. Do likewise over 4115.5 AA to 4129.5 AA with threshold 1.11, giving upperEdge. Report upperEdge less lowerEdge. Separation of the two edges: 85 AA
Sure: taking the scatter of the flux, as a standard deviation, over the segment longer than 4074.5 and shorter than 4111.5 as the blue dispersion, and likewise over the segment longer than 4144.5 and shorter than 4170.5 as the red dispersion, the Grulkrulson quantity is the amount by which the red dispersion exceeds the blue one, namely -0.15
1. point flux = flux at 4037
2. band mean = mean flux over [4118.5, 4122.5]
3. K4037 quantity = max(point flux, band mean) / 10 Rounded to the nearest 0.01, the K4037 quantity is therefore 0.45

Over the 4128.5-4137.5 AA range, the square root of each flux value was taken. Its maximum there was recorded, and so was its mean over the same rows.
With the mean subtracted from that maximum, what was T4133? 0.15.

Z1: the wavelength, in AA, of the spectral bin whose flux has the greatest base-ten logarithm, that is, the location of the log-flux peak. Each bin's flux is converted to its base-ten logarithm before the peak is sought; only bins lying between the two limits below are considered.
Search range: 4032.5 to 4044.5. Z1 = 4033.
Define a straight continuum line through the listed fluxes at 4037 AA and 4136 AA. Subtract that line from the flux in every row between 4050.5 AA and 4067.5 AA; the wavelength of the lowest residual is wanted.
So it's 4060 AA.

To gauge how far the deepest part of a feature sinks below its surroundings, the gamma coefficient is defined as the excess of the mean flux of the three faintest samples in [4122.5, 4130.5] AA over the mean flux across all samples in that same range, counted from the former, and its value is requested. -0.655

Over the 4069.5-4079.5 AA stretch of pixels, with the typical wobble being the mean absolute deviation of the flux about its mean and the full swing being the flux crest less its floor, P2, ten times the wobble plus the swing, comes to 9.6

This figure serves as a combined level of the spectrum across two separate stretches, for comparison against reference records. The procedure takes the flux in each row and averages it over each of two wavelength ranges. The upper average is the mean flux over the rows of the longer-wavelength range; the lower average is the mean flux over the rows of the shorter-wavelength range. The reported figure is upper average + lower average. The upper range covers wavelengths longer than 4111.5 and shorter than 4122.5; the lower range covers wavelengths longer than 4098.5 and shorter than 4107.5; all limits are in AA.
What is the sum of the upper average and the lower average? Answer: 7.41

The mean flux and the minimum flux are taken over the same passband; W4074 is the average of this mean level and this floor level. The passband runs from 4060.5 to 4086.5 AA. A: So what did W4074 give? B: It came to 3.1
